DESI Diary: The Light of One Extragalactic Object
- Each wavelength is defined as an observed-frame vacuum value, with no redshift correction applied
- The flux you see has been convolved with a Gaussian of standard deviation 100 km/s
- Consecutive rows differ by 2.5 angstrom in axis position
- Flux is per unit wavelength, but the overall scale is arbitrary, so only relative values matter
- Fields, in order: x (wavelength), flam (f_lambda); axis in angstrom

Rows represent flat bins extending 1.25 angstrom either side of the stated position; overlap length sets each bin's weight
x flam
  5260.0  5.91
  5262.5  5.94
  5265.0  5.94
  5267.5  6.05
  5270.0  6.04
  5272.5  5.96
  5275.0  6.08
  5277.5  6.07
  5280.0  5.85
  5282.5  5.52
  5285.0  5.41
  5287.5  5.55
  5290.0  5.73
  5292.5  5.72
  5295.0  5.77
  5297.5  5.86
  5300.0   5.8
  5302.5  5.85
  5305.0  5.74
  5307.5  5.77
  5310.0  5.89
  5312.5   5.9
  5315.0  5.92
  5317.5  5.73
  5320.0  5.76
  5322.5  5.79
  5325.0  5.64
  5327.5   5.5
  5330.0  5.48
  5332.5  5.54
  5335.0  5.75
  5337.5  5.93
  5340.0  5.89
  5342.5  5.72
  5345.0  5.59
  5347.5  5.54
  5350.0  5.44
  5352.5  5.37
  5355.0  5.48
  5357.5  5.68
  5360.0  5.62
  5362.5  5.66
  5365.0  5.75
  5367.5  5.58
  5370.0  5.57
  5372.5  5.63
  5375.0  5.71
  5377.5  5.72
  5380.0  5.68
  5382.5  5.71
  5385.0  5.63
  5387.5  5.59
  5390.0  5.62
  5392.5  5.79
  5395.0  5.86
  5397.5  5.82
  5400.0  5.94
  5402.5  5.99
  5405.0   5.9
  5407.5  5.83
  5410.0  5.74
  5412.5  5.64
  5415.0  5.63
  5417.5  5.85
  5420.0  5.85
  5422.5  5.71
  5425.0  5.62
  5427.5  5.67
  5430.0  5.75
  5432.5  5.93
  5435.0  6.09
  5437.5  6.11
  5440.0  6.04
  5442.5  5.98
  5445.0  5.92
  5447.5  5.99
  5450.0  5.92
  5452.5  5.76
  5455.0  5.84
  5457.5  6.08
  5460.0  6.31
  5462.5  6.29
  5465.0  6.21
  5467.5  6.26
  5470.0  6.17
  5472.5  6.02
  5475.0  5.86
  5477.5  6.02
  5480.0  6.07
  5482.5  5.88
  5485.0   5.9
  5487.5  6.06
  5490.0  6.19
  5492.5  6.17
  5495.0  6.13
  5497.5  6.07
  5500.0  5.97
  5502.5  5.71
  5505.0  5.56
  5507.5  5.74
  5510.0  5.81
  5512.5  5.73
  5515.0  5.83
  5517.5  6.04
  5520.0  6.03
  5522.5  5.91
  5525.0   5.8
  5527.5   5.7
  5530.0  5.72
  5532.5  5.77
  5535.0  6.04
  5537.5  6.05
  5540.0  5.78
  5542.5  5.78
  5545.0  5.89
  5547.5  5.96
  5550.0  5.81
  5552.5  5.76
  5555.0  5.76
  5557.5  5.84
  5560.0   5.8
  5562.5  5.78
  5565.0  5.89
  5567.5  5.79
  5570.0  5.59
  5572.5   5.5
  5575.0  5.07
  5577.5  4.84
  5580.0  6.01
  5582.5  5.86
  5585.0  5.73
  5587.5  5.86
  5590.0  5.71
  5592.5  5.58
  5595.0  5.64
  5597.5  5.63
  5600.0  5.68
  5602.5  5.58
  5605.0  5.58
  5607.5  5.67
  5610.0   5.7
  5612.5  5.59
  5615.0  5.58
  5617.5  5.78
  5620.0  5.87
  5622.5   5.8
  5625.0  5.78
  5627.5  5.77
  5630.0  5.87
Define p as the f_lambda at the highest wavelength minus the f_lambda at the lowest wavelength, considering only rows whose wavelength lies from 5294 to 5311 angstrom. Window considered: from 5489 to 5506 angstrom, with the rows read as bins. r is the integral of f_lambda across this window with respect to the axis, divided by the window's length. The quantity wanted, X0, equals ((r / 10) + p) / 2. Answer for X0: 0.36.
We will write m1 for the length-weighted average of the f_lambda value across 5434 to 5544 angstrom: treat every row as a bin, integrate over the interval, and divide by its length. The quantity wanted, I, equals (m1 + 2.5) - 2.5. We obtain 5.96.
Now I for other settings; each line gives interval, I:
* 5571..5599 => 5.59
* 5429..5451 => 5.97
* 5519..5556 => 5.85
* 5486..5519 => 5.92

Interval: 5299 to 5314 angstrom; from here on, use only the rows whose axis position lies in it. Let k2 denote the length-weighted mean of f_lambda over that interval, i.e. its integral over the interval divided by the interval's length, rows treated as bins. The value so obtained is 5.83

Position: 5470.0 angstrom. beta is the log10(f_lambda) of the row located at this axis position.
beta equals 0.790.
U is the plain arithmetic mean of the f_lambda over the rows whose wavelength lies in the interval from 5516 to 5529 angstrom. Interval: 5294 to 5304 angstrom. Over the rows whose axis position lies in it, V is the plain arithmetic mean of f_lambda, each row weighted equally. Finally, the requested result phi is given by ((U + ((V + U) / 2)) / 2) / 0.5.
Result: 11.8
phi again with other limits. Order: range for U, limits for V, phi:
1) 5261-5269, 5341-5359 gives 11.7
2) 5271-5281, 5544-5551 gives 11.9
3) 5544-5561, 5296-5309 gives 11.6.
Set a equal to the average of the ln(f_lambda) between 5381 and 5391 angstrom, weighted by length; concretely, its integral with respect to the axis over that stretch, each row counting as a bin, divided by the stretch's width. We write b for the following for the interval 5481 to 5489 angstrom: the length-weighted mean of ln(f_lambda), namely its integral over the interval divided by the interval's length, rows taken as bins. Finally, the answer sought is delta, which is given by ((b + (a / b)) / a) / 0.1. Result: 15.9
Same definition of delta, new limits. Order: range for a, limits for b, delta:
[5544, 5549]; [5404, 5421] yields 15.6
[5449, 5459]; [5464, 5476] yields 15.7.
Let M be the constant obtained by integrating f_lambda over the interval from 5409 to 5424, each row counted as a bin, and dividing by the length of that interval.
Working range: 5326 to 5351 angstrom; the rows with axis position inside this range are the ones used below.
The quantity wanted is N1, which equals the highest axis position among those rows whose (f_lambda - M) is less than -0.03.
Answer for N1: 5350.0 angstrom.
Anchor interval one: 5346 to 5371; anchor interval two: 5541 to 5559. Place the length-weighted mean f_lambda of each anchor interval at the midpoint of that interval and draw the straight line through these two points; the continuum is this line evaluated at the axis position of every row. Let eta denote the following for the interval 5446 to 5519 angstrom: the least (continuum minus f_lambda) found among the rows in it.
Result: -0.60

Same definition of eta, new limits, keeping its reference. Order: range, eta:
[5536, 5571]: -0.24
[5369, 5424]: -0.36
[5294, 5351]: -0.41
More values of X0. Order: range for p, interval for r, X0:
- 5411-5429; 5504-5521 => 0.31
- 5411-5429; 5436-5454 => 0.31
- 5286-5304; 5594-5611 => 0.43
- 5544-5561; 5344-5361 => 0.23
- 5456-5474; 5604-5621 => 0.25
